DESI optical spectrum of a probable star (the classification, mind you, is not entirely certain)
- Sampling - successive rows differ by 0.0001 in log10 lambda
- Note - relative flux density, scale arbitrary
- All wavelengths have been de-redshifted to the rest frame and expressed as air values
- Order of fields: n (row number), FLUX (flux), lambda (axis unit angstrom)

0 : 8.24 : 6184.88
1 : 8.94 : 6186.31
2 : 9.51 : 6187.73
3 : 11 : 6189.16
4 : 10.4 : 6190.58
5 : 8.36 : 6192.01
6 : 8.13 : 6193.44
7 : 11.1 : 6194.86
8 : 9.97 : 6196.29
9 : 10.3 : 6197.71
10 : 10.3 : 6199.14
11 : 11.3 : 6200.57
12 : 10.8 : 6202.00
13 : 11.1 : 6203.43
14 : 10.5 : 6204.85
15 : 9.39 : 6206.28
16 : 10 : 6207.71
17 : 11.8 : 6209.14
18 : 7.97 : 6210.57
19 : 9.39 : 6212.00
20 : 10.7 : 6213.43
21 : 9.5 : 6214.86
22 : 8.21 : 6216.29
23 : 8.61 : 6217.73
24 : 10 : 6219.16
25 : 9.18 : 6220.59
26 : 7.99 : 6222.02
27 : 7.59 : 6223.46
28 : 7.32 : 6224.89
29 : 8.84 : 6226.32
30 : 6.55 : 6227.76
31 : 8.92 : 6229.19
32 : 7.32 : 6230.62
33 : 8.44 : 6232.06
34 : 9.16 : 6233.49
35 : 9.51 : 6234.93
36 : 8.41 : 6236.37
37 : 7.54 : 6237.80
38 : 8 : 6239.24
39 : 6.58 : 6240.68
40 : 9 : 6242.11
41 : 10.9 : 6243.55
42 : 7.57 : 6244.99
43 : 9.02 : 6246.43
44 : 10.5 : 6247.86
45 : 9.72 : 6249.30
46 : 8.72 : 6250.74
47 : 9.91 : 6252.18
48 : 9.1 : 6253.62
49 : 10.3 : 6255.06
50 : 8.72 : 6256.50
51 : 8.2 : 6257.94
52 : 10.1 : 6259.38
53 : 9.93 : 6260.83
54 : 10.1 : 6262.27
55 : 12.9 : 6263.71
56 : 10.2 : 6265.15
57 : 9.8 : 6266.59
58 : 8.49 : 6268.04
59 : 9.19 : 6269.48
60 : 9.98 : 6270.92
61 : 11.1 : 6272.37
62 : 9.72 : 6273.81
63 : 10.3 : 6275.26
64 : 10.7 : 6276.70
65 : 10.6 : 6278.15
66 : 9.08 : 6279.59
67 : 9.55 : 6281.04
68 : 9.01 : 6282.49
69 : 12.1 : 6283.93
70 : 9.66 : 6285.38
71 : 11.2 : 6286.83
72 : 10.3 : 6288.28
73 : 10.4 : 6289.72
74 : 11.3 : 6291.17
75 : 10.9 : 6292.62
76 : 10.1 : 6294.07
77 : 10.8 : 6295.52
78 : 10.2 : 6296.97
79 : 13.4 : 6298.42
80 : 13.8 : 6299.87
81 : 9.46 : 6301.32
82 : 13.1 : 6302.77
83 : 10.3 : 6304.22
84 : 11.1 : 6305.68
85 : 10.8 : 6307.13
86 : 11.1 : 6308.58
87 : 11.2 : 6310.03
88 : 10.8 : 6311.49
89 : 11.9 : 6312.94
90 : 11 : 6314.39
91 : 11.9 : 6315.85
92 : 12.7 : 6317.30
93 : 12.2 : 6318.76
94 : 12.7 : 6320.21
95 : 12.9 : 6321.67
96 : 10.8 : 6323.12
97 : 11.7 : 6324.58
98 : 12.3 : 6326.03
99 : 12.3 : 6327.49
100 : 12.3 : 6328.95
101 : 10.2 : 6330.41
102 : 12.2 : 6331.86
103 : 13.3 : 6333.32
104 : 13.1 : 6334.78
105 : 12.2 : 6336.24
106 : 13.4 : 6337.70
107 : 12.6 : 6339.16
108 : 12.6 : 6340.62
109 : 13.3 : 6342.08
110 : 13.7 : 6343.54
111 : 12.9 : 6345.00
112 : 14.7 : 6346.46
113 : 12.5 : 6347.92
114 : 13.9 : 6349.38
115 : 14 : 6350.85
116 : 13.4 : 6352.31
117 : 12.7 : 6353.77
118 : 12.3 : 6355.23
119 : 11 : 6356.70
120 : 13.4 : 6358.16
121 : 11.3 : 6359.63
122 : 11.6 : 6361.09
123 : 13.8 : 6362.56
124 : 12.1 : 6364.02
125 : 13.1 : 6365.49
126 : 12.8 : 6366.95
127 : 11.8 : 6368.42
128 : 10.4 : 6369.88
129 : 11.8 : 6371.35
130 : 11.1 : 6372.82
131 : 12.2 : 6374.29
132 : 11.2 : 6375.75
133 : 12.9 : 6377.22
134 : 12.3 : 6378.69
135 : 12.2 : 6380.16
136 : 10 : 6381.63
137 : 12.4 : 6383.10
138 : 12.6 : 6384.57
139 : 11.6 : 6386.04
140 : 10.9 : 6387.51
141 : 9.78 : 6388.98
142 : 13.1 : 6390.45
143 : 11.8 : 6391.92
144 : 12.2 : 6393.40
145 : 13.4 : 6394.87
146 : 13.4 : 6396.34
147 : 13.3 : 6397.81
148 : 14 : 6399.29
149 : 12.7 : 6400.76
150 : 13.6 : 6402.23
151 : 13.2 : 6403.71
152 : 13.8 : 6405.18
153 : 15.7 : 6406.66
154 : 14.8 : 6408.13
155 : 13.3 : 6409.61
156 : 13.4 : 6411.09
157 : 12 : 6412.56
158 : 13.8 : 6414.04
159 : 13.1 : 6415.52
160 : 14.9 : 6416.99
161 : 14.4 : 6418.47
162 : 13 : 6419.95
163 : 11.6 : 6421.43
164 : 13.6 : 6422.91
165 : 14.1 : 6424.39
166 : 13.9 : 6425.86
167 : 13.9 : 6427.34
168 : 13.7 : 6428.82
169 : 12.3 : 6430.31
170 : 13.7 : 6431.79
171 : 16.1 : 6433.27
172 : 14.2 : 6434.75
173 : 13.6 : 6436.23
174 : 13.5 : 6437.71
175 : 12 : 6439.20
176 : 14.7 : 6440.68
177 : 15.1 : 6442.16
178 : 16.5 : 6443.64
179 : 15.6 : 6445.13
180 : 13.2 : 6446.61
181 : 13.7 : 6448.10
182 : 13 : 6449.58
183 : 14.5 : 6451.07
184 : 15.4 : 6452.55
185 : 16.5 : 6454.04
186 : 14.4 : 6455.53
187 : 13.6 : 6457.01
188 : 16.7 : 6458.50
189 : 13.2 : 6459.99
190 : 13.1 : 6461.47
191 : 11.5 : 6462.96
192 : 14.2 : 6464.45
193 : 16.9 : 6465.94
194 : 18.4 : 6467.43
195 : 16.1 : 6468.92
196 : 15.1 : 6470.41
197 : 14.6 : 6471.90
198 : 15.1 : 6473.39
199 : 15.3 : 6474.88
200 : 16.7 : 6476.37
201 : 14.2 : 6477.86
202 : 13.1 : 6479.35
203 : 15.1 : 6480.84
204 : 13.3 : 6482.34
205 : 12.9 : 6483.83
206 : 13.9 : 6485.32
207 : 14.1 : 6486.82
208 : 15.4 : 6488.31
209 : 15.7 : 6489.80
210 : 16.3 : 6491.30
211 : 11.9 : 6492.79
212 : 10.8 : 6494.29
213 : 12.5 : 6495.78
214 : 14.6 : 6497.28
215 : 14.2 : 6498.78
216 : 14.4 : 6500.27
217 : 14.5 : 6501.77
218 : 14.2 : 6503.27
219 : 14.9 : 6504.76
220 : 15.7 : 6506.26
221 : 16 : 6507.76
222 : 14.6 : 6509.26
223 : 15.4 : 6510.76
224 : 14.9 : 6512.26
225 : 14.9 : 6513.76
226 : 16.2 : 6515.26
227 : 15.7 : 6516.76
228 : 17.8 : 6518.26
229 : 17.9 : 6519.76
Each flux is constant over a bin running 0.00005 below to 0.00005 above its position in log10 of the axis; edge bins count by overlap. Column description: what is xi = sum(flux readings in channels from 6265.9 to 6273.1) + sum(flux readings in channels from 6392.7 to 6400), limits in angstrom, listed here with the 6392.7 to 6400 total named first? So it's 114.9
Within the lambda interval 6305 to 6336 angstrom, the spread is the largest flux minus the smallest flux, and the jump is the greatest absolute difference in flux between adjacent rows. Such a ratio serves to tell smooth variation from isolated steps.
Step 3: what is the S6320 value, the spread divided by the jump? 1.5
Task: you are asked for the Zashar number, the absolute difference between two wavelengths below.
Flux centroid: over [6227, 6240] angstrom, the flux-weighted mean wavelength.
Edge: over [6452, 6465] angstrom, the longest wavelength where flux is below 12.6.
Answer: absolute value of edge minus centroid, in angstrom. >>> 229.4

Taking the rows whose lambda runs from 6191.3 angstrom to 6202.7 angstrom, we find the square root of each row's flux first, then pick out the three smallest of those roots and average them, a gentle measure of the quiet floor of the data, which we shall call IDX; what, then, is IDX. 3.0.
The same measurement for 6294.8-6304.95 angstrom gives 3.2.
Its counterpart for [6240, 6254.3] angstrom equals 2.8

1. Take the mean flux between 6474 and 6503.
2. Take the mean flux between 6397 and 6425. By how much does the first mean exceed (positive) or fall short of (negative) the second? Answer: 0.6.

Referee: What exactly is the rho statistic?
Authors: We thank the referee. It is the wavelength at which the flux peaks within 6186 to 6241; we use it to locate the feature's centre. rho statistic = 6209.14 angstrom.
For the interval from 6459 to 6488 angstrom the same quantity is 6467.43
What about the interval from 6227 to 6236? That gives 6234.93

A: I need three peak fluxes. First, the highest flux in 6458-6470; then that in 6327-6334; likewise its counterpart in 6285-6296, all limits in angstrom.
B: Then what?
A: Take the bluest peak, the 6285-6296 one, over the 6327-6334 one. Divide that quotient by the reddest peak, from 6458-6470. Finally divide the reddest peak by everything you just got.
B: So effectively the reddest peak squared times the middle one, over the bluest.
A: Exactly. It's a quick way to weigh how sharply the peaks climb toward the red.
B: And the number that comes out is 398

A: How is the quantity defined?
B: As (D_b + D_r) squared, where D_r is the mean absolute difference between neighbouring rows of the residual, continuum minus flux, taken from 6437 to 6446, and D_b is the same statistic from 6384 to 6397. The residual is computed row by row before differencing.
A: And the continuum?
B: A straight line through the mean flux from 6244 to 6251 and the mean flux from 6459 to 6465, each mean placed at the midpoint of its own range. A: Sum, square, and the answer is 6.3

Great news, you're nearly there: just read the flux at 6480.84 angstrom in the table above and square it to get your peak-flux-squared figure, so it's 228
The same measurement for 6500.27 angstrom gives 207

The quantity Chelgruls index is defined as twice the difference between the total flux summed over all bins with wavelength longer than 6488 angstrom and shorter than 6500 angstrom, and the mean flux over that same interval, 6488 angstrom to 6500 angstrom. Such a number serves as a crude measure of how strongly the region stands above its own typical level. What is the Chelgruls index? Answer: 195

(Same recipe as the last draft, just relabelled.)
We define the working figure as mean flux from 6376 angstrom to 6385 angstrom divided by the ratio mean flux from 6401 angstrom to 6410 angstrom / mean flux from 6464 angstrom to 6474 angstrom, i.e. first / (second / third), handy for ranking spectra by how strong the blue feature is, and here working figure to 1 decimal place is 13.5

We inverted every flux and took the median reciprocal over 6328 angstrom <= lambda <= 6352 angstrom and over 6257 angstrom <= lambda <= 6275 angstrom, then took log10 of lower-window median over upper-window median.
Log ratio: 0.12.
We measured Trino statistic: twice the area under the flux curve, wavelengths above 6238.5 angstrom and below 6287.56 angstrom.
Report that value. 952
